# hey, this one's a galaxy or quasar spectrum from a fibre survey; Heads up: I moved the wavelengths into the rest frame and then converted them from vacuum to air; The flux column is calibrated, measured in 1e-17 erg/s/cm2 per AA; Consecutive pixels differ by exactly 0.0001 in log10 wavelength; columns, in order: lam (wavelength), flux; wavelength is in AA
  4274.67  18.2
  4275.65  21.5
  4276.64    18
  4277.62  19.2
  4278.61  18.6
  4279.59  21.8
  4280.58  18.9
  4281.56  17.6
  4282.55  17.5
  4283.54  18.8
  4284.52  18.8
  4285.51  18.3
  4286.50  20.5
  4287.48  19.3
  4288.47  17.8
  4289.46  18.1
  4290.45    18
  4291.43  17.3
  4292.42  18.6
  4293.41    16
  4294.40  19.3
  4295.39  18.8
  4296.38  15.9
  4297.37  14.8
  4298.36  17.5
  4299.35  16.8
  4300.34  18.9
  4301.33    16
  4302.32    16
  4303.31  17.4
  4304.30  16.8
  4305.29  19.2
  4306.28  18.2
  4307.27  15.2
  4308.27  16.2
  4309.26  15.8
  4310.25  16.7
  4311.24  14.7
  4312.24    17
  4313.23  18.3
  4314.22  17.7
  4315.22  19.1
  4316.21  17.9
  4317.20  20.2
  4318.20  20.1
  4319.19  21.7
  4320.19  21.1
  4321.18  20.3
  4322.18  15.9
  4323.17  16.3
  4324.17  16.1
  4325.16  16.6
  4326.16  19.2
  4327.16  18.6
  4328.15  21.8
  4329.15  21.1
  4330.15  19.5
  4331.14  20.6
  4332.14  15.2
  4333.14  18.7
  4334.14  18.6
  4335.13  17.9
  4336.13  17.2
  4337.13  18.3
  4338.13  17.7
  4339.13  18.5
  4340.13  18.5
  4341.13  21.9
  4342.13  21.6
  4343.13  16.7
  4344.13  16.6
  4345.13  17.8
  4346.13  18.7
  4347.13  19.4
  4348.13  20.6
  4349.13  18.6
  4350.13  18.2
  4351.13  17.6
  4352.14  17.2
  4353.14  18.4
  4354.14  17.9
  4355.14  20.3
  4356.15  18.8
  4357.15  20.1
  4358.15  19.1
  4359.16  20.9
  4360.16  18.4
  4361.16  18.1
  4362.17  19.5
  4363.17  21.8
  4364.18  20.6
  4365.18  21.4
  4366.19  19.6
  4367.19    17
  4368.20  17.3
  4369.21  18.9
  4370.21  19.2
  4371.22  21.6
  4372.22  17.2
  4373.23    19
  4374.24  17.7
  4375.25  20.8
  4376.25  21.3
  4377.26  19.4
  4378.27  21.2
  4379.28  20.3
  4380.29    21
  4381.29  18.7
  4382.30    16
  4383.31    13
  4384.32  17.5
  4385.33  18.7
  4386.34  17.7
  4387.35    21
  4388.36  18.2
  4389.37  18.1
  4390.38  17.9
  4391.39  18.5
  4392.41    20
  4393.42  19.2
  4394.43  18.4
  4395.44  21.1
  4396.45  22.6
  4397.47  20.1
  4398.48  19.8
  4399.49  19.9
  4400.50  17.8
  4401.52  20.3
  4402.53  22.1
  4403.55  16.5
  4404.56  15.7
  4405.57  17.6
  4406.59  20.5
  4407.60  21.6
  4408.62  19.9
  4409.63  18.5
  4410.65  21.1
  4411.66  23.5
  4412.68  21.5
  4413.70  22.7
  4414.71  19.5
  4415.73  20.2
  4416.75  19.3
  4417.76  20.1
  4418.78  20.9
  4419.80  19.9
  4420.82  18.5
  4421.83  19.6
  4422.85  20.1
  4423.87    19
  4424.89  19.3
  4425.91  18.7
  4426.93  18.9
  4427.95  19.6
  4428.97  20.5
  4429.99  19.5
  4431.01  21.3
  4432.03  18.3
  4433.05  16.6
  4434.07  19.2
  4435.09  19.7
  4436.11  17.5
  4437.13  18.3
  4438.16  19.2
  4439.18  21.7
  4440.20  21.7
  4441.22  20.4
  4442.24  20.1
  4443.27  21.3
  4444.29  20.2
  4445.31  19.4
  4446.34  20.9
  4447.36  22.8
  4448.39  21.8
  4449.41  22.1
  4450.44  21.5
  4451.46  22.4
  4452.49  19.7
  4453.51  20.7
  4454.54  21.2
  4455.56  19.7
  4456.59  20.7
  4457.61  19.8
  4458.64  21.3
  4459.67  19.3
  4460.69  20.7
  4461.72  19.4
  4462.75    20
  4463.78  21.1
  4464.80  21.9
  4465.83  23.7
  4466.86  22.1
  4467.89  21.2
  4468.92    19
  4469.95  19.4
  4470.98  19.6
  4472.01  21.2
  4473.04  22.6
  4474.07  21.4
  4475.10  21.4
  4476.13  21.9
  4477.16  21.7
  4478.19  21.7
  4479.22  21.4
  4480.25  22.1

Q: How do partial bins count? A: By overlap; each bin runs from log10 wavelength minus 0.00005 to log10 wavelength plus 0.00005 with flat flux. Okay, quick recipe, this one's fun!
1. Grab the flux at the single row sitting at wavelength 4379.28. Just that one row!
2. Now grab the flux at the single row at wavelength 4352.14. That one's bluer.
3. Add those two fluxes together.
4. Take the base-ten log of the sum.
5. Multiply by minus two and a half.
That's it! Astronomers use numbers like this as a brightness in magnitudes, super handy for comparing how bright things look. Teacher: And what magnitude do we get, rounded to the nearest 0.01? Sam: -3.94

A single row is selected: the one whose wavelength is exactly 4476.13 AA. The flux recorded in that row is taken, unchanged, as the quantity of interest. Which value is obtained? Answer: 21.9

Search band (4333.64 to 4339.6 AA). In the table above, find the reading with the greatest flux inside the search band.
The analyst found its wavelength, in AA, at 4334.14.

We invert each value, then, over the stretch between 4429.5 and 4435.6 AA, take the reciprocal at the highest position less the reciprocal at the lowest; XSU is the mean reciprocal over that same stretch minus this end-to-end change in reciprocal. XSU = 0.0532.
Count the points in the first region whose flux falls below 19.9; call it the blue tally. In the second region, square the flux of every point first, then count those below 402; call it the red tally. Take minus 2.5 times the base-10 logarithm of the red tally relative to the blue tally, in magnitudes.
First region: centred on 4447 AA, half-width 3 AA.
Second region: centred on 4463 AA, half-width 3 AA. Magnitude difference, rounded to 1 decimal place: -0.8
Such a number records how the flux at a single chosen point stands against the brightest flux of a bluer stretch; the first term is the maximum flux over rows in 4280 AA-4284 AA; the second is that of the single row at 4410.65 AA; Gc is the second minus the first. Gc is 2.2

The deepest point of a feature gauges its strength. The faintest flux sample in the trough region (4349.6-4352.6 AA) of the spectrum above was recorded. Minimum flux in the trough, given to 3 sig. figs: 17.2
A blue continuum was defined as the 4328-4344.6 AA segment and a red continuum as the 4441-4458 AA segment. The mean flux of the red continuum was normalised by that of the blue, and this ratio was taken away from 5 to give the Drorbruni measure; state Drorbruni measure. 3.89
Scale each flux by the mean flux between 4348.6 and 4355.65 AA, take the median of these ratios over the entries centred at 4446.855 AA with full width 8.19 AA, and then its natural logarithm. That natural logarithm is 0.16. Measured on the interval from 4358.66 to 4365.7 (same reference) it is 0.12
